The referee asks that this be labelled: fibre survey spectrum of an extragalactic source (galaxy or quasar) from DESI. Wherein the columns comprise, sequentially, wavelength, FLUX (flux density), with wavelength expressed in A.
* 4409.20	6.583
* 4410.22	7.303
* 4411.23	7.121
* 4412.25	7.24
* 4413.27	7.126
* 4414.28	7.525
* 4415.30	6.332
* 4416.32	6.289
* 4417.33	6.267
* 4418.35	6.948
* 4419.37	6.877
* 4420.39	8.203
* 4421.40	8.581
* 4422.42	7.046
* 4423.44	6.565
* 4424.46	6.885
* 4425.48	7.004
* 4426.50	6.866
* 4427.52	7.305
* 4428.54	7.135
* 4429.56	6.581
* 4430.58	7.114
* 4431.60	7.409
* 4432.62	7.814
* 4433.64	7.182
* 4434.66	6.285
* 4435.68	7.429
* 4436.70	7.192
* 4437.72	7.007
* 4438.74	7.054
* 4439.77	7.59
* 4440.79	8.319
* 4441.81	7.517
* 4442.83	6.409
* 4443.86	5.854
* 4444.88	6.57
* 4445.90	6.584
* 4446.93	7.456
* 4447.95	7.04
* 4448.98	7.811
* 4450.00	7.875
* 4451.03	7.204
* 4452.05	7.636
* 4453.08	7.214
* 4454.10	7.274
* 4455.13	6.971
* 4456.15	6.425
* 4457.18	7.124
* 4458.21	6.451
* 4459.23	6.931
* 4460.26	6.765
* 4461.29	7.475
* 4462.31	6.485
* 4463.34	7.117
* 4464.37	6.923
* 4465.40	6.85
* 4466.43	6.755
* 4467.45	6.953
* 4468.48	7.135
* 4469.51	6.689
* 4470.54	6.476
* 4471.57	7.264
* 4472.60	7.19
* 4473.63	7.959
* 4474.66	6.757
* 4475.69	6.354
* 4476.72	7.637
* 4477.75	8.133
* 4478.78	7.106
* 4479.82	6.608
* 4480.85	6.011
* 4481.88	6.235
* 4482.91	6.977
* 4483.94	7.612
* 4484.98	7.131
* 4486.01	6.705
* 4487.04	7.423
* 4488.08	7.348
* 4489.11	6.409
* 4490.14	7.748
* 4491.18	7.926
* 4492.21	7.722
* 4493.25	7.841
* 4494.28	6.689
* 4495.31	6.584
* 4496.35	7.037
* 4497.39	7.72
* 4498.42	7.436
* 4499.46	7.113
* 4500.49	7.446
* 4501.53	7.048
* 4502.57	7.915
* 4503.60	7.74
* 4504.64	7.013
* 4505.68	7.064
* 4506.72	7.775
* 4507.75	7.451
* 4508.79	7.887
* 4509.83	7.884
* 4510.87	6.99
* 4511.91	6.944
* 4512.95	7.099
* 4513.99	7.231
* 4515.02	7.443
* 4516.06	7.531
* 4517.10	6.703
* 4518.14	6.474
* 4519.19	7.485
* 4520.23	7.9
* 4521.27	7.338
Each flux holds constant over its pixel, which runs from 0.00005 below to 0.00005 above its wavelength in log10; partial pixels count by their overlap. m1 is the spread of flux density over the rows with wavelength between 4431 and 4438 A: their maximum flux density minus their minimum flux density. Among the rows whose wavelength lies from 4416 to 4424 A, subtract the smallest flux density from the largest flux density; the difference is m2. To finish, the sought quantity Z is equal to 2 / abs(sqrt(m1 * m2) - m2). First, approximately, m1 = 1.5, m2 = 2.3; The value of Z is 5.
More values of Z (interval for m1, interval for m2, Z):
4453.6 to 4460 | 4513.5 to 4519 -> 18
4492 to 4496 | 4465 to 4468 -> 7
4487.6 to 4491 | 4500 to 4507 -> 10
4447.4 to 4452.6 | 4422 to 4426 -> 13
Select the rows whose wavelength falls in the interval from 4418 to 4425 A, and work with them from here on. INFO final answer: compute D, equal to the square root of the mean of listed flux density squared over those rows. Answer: 7.3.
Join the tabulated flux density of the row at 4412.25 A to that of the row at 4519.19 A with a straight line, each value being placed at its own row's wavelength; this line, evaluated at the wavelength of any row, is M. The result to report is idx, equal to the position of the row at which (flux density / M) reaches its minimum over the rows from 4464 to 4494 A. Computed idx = 4480.85 A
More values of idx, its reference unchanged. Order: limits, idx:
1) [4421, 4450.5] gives 4443.86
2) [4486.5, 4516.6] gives 4489.11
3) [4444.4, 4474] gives 4456.15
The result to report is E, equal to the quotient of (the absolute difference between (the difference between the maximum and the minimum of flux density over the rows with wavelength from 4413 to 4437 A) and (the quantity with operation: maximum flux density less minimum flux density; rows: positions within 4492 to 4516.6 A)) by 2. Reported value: 0.49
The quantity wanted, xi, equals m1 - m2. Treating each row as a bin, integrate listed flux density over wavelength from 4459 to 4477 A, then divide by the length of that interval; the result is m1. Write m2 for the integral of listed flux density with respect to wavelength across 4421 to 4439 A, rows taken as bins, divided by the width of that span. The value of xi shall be -0.2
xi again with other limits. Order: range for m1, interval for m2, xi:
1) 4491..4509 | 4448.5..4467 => 0.3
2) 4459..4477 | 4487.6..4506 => -0.3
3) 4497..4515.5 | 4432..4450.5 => 0.2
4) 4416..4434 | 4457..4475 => 0.2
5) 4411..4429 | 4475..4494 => -0.1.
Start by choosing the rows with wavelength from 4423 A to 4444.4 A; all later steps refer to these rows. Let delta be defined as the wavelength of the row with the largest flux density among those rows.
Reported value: 4440.79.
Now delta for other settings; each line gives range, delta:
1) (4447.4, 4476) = 4473.63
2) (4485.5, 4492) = 4491.18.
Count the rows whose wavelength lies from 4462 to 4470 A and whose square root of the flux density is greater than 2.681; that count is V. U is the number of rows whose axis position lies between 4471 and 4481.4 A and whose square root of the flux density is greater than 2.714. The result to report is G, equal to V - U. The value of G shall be -3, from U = 3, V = 0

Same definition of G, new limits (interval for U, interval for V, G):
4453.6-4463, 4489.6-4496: 3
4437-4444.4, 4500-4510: 4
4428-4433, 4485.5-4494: 4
